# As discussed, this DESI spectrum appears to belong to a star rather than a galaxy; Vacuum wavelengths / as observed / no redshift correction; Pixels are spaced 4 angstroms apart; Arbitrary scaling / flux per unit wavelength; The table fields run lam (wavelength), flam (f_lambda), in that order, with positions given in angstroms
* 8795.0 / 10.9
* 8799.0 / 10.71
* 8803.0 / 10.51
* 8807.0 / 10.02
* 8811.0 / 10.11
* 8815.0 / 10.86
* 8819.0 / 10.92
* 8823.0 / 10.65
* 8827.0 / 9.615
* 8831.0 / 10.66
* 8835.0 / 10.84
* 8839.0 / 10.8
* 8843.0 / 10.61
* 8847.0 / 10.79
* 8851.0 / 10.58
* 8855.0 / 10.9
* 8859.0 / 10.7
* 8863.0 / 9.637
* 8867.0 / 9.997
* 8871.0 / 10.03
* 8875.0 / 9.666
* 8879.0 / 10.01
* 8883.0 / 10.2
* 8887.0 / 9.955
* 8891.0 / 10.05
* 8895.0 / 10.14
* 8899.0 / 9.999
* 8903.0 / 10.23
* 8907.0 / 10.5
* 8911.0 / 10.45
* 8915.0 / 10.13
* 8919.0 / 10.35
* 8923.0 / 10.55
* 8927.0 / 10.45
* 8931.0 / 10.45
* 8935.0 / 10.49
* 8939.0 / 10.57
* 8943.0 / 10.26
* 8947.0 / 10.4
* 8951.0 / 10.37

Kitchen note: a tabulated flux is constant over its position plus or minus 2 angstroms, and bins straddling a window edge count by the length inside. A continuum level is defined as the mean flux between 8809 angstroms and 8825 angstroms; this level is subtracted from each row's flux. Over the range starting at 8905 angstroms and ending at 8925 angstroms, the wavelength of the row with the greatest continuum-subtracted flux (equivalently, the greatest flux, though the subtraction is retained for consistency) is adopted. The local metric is 8923.0 angstroms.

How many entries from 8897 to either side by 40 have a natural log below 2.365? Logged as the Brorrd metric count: 19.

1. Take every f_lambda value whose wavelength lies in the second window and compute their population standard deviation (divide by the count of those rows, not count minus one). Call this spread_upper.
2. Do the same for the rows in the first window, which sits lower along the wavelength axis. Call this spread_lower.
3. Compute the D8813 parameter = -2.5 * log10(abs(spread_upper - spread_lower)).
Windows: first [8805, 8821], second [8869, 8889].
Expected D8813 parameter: 1.5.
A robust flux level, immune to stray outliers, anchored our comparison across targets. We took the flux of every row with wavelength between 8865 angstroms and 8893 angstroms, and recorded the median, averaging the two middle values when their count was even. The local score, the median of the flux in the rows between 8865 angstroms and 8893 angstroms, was 10.0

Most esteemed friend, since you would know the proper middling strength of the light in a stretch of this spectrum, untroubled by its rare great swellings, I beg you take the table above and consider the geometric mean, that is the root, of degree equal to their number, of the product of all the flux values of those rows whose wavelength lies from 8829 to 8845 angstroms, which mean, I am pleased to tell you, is 10.73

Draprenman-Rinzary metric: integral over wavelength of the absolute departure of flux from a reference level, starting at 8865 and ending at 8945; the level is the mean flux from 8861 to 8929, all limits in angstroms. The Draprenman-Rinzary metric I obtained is 17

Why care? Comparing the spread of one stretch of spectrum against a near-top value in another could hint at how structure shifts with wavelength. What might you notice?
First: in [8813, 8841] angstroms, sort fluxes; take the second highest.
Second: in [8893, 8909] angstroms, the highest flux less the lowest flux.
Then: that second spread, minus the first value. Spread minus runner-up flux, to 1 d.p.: -10.4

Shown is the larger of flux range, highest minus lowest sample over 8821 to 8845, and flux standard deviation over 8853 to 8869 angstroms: 1.2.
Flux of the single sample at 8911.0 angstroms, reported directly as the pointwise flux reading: 10.45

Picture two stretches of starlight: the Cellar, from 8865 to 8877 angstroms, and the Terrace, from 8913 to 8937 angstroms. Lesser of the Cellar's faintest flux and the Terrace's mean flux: 9.7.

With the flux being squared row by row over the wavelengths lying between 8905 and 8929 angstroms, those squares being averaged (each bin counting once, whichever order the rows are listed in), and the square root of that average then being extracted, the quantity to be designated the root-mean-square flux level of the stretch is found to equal 10.4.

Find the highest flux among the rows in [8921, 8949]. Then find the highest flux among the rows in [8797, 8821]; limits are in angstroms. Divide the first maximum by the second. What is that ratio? 0.97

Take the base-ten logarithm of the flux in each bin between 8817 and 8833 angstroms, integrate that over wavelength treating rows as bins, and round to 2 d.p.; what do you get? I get 16.31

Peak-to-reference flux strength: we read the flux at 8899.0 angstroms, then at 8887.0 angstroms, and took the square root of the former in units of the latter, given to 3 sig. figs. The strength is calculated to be 1.00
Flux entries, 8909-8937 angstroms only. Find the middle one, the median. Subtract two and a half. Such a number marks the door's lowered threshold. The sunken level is 7.95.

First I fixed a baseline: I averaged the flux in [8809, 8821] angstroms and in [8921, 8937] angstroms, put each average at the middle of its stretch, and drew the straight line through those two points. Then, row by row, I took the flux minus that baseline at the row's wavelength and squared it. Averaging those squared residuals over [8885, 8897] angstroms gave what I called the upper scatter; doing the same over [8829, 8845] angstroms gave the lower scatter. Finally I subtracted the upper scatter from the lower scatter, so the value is -0.2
